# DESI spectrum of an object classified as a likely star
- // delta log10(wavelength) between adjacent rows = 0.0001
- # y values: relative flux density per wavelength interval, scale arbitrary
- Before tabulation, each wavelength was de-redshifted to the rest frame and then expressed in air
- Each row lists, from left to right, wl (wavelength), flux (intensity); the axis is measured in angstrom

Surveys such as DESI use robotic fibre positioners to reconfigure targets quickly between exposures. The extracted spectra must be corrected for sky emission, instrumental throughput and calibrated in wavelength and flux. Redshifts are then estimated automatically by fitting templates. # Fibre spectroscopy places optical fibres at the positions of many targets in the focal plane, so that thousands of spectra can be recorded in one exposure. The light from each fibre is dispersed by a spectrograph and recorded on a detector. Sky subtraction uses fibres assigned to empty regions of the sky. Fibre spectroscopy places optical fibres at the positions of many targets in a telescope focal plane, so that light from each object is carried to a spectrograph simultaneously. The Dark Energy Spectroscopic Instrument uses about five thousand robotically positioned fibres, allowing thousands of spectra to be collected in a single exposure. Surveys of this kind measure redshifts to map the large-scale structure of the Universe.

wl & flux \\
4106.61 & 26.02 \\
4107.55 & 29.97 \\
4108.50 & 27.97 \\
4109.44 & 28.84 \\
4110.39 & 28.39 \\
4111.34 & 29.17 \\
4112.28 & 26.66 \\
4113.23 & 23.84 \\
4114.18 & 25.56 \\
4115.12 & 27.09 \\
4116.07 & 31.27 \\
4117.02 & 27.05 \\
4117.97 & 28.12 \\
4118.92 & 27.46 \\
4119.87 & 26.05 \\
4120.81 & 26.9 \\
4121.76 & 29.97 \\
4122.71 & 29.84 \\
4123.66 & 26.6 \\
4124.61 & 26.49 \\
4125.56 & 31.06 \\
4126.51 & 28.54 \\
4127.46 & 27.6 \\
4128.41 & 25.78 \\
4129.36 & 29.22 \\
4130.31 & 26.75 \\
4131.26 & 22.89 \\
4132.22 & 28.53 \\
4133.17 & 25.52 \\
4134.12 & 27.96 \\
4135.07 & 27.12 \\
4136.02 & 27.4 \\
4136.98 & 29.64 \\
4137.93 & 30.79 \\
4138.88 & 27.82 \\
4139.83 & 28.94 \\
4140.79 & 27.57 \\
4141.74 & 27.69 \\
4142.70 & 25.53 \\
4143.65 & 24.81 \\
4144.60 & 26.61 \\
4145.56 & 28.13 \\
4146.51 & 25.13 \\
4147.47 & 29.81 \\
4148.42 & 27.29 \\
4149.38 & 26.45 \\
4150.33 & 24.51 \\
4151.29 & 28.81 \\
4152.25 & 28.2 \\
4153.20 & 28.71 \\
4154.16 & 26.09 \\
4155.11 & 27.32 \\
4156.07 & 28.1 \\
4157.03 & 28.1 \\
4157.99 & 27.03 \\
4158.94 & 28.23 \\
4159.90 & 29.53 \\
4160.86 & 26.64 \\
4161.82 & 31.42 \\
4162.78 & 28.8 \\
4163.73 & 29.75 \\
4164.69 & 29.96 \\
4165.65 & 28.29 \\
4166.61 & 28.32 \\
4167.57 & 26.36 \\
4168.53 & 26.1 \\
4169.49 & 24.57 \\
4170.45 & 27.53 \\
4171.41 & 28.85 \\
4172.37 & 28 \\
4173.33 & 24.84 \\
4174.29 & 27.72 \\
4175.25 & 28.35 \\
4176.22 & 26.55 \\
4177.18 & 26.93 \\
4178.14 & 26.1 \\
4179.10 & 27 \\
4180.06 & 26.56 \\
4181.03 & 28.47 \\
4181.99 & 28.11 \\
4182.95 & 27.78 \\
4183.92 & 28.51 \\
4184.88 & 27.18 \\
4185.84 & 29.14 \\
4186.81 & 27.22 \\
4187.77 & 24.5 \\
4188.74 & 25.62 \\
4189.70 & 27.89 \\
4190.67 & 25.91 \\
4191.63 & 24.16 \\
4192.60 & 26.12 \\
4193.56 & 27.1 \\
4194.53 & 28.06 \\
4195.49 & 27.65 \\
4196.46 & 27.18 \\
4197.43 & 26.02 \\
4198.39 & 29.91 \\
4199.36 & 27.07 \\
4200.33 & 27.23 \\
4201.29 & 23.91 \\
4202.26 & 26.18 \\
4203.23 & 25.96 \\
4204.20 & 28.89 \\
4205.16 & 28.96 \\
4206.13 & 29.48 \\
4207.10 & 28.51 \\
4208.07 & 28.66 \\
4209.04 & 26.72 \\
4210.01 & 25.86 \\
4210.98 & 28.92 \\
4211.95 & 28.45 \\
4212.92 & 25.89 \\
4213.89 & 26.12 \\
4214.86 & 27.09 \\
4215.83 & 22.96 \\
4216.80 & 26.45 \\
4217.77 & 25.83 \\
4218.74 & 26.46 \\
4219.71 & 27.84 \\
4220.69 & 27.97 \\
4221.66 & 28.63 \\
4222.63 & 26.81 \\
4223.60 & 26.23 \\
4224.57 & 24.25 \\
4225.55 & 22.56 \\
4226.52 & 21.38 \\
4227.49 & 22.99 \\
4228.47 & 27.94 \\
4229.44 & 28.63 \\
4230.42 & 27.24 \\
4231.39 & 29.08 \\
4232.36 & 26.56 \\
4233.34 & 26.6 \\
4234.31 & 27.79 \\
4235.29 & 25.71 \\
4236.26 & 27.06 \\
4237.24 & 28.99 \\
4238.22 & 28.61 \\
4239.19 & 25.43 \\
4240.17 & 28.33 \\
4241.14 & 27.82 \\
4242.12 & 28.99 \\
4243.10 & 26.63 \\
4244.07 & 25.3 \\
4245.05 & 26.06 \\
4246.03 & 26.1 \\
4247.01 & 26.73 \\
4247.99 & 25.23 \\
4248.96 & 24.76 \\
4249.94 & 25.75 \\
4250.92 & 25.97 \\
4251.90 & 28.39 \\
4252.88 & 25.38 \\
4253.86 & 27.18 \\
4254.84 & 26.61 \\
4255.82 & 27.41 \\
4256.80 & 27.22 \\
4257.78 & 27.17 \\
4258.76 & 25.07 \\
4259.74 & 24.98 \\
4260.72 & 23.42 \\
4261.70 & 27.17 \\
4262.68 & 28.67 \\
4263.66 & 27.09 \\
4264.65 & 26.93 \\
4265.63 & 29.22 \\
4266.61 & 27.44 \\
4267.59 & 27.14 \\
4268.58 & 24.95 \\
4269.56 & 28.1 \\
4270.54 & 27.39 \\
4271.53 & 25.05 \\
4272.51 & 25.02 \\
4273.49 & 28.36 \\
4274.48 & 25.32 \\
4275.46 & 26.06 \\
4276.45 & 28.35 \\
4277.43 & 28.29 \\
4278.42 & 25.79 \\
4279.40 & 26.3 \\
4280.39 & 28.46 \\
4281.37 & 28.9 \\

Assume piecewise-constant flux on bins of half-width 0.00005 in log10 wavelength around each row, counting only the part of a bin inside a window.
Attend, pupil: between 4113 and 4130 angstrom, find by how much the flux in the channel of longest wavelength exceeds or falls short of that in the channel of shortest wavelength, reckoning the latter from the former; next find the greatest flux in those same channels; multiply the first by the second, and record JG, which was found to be 168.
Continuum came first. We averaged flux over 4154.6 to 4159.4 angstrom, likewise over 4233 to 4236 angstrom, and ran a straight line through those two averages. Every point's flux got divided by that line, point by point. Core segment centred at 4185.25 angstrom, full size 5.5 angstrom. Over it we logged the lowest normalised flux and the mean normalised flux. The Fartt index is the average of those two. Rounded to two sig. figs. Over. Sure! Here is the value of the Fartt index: 0.95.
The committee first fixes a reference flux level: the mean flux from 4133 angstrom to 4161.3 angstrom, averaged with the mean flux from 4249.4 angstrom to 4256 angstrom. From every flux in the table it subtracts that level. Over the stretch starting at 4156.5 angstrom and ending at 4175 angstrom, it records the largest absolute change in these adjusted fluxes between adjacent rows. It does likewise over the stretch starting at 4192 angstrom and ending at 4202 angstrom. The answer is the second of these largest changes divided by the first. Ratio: 0.81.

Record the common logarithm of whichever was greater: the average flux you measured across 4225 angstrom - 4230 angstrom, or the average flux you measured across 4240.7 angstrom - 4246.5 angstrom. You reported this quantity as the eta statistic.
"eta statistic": 1.428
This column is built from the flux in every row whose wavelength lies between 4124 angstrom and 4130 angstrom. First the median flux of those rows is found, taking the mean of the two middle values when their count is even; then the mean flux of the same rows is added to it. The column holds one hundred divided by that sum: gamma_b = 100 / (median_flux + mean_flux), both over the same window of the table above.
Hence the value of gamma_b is 1.78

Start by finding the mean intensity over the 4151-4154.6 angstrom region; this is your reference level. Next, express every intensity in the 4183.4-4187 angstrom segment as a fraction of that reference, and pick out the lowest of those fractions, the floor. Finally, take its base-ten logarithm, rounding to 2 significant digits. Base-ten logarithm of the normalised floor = -0.012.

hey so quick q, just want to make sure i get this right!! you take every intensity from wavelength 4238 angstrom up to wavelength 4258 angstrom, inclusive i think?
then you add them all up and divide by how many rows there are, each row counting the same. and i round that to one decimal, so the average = 26.7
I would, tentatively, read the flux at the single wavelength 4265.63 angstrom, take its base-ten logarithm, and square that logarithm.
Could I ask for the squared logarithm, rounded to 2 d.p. 2.15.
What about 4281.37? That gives 2.13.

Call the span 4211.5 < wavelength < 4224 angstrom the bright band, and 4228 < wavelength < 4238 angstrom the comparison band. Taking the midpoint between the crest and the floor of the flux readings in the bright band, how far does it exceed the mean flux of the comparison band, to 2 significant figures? -1.8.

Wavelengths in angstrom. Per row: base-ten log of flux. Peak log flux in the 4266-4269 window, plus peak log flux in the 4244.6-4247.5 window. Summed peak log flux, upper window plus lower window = 2.87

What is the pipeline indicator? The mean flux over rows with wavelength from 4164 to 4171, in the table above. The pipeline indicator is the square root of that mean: 5.23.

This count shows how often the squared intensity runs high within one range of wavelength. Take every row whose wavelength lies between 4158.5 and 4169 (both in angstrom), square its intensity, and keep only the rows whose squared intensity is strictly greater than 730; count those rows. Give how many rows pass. 8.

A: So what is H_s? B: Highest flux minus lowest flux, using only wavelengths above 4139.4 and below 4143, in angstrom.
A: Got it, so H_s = 3.41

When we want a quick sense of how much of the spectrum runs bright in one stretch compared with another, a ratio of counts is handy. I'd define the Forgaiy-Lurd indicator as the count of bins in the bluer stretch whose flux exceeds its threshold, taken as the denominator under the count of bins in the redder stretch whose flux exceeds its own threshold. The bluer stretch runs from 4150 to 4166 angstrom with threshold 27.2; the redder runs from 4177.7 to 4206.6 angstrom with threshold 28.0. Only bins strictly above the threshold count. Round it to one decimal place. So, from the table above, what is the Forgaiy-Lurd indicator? 0.7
